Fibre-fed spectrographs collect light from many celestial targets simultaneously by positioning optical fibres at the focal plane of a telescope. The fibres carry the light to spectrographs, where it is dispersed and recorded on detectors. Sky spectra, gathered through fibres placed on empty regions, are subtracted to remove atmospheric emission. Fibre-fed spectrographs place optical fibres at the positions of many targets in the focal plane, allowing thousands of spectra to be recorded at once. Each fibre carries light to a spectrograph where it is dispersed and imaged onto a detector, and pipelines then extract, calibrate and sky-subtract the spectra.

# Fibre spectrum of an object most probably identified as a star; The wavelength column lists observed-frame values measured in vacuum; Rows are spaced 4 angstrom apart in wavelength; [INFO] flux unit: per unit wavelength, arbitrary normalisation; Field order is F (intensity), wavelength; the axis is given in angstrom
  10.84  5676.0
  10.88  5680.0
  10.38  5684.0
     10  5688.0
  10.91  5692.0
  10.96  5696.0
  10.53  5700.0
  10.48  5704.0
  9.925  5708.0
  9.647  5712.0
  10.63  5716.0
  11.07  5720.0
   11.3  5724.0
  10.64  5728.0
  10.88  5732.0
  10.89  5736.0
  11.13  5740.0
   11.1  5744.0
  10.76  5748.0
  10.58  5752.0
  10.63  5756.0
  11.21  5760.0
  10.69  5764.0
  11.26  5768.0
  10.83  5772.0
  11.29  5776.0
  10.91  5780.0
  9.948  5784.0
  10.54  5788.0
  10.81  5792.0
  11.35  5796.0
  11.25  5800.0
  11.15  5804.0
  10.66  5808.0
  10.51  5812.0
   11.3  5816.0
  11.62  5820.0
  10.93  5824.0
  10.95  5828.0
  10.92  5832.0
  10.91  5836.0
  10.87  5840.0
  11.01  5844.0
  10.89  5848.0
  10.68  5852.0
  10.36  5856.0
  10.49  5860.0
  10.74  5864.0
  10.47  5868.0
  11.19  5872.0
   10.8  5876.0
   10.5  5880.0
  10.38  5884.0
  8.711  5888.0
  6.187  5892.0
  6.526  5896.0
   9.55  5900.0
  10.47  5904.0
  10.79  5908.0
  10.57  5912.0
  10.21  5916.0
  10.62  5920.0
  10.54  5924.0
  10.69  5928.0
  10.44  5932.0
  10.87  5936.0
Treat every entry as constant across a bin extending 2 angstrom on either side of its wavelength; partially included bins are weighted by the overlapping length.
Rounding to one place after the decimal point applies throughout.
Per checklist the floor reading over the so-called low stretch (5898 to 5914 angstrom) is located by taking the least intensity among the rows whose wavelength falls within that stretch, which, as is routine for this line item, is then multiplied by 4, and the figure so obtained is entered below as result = 38.2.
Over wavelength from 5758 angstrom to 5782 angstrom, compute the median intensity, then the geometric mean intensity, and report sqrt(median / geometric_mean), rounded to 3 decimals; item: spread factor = 1.001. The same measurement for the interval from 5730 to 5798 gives 1.001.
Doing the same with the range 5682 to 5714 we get 1.004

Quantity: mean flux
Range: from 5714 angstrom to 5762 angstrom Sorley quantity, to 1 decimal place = 10.9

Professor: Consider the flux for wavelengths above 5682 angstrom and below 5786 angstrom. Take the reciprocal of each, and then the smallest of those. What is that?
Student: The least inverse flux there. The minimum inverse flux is 0.088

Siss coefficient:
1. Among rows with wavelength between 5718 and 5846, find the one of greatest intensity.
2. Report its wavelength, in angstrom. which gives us 5820.0 angstrom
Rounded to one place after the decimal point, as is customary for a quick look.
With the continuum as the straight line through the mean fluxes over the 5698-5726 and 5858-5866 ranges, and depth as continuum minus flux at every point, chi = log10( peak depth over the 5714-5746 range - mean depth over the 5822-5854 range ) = -0.7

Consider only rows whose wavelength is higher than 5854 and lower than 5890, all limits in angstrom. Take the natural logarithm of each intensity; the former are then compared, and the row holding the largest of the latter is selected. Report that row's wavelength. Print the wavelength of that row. 5872.0 angstrom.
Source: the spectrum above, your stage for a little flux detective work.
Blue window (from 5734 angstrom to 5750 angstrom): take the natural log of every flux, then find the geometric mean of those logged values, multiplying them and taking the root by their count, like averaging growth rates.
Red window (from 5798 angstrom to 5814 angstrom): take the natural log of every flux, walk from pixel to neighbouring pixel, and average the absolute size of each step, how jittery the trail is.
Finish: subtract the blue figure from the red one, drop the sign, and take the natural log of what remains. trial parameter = 0.864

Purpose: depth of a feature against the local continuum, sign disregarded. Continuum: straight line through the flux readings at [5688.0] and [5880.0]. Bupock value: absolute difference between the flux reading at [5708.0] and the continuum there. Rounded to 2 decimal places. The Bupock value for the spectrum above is 0.13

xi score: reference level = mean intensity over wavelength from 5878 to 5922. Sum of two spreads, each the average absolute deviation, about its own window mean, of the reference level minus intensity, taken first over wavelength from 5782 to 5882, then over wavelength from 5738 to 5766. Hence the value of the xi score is 0.52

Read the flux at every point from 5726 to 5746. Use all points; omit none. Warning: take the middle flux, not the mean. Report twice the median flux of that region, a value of 21.8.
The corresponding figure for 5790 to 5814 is 22.0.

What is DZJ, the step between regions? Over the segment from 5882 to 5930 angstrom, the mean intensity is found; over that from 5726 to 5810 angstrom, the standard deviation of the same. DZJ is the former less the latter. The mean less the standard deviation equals 9.3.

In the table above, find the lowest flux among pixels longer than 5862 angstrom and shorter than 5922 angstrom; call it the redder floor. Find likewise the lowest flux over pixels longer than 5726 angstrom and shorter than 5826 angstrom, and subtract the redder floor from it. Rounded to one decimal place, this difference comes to 3.8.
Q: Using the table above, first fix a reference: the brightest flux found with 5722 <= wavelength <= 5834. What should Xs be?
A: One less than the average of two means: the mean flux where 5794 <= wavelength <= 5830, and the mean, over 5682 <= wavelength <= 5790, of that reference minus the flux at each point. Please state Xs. 5.0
